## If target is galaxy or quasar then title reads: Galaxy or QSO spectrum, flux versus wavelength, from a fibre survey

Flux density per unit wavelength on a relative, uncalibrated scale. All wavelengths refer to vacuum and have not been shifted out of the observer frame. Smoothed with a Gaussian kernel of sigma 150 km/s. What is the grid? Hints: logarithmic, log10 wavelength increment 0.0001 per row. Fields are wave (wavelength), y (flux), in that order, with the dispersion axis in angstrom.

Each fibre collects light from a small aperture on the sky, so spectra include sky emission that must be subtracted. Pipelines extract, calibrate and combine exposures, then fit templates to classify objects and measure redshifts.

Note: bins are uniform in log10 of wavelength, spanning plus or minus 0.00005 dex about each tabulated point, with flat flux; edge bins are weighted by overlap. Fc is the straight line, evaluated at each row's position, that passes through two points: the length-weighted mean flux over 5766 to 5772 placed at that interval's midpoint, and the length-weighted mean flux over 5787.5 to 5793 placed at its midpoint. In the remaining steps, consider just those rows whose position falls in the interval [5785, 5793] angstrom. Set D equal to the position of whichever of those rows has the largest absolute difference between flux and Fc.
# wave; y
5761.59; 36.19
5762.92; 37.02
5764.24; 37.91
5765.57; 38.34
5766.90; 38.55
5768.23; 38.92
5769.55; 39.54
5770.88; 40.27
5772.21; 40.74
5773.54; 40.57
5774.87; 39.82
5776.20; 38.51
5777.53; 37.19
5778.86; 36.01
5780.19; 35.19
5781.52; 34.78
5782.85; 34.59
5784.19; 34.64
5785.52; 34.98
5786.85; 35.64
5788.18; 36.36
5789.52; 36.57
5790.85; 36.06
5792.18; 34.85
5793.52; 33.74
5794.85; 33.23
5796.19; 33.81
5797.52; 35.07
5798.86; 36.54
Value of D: 5785.52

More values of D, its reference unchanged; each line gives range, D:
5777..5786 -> 5781.52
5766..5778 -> 5773.54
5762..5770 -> 5762.92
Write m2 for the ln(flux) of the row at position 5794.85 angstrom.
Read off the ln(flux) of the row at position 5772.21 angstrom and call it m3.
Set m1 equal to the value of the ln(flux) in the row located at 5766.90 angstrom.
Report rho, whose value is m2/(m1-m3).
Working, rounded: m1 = 3.65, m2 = 3.50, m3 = 3.71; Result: -63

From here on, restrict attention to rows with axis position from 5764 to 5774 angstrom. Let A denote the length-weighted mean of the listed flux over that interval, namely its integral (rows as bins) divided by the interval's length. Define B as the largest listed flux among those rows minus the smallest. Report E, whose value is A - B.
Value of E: 36.6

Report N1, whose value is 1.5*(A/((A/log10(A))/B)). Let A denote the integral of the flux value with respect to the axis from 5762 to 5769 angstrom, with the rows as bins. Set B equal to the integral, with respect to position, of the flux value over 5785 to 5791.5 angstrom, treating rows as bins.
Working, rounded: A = 267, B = 234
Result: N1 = 850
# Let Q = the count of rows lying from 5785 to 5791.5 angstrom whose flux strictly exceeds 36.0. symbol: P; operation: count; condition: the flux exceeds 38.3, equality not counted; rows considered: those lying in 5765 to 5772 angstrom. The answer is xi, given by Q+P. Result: 8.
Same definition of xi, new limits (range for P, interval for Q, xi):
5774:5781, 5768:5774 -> 7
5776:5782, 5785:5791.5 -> 4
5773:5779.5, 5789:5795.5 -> 5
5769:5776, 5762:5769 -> 10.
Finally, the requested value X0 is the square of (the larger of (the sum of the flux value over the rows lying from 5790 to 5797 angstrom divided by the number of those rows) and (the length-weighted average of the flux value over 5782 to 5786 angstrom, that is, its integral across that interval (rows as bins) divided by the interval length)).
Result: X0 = 1203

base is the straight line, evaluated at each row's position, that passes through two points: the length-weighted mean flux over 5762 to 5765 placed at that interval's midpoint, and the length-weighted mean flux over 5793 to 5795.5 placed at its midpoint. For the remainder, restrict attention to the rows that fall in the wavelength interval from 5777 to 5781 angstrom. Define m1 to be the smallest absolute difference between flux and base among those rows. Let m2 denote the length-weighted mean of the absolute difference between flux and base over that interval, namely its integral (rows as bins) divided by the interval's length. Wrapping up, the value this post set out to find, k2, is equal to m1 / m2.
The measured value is 0.16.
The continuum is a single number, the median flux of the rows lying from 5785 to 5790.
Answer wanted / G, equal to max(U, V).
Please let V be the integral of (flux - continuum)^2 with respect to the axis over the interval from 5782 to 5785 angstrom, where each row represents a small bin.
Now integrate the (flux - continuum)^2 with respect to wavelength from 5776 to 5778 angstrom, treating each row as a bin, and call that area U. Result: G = 7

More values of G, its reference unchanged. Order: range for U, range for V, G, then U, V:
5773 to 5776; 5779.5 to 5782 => 47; 47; 2.6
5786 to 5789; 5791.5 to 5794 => 8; 1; 7.6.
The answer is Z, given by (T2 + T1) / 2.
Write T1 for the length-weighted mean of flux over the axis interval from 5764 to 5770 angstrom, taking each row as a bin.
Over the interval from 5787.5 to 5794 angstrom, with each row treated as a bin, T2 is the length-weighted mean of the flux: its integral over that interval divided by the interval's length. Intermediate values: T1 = 38.7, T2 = 36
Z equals 37.1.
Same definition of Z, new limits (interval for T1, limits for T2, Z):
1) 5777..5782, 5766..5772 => 37.6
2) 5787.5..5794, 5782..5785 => 35.1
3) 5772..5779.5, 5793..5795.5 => 36.1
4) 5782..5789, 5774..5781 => 36.3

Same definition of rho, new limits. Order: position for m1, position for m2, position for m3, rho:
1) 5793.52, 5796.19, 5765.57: -28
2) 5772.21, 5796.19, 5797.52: 23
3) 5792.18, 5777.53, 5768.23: -33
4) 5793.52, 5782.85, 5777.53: -36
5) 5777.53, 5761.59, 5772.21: -39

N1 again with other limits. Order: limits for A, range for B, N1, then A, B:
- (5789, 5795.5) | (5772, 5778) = 834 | 227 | 236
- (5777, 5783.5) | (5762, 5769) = 946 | 231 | 267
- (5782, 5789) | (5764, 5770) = 833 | 247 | 232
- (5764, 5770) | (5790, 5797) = 855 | 232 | 241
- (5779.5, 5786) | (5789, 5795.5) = 801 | 226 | 227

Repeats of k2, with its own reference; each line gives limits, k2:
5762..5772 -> 0.24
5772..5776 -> 0.95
